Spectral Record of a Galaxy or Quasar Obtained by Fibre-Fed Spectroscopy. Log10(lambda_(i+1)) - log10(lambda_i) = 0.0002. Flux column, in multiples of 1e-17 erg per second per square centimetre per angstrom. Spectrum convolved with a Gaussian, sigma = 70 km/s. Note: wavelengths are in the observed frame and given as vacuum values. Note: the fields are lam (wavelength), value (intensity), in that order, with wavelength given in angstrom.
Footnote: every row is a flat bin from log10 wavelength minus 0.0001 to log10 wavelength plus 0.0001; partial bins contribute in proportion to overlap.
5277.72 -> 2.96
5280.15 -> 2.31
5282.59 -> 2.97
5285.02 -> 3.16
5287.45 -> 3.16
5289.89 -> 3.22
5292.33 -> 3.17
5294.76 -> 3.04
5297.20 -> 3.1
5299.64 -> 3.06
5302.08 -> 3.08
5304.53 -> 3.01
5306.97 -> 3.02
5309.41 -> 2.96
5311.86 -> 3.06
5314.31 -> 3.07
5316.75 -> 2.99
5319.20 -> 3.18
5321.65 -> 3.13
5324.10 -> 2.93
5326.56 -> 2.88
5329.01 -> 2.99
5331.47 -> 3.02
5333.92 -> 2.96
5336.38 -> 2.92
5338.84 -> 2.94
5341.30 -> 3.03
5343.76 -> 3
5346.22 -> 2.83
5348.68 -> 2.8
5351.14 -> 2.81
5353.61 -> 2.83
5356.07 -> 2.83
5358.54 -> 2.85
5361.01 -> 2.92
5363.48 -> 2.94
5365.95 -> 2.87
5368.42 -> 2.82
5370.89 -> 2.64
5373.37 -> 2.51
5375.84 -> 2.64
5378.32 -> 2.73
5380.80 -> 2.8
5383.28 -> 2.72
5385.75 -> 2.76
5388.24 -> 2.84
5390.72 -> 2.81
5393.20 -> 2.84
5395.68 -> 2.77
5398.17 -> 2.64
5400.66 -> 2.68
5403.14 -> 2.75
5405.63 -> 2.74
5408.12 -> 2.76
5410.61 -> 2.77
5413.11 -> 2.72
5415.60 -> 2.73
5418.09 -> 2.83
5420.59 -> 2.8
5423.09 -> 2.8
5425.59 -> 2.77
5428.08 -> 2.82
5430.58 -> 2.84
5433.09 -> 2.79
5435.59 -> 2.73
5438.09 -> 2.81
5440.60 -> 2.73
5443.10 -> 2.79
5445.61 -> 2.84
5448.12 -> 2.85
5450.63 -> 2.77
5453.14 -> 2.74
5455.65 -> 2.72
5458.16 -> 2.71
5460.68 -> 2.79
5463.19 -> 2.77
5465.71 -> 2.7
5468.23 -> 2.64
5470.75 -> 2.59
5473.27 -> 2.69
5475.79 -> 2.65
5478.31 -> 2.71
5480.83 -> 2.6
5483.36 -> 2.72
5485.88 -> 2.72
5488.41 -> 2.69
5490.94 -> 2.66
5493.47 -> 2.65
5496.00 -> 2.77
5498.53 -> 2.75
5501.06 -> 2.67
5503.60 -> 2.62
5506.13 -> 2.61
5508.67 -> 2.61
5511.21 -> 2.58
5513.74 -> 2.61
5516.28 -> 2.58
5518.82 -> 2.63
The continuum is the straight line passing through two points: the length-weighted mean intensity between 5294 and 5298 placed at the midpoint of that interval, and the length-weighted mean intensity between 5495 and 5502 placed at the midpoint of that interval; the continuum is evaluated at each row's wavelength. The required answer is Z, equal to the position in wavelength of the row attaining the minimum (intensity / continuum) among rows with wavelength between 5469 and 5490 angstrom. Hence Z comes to 5470.75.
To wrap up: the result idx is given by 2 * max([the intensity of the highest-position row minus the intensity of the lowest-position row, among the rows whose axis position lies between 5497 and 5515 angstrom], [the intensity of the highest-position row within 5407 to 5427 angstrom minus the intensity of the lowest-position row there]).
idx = 0.02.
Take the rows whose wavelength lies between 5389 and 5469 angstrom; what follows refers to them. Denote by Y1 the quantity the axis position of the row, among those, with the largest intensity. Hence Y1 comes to 5448.12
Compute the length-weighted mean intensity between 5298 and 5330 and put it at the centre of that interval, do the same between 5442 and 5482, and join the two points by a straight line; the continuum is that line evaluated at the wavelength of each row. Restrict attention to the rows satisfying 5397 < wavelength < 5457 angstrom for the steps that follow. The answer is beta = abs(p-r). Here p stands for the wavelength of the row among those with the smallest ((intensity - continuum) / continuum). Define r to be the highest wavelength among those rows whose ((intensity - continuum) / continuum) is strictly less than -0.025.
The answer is 17.4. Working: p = 5398.17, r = 5415.60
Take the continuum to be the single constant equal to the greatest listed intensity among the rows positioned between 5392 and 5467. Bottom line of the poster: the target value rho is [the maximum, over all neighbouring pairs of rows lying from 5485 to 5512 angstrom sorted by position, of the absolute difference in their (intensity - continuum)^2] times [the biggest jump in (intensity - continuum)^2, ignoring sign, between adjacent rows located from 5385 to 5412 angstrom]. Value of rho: 0.0013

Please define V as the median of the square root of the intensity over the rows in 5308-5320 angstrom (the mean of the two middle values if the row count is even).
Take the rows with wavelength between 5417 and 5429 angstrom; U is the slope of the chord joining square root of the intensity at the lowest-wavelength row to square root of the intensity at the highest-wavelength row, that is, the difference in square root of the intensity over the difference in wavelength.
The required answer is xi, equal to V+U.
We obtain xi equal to 1.75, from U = -0.0003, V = 1.75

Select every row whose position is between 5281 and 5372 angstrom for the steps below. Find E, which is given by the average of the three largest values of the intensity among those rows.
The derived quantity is 3.19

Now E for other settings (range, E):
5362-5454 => 2.89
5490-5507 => 2.73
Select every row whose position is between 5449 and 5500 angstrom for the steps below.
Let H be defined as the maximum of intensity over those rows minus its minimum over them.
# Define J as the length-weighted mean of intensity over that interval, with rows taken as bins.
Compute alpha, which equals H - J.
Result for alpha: -2.50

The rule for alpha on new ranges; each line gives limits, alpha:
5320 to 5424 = -2.20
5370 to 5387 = -2.40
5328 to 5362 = -2.68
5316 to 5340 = -2.69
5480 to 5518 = -2.47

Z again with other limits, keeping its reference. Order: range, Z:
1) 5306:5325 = 5324.10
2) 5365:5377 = 5373.37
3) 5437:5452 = 5440.60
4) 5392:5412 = 5398.17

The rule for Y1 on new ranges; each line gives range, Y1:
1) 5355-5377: 5363.48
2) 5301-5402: 5319.20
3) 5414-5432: 5430.58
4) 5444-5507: 5448.12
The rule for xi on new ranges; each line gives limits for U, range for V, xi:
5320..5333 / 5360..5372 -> 1.69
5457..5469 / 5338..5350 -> 1.71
